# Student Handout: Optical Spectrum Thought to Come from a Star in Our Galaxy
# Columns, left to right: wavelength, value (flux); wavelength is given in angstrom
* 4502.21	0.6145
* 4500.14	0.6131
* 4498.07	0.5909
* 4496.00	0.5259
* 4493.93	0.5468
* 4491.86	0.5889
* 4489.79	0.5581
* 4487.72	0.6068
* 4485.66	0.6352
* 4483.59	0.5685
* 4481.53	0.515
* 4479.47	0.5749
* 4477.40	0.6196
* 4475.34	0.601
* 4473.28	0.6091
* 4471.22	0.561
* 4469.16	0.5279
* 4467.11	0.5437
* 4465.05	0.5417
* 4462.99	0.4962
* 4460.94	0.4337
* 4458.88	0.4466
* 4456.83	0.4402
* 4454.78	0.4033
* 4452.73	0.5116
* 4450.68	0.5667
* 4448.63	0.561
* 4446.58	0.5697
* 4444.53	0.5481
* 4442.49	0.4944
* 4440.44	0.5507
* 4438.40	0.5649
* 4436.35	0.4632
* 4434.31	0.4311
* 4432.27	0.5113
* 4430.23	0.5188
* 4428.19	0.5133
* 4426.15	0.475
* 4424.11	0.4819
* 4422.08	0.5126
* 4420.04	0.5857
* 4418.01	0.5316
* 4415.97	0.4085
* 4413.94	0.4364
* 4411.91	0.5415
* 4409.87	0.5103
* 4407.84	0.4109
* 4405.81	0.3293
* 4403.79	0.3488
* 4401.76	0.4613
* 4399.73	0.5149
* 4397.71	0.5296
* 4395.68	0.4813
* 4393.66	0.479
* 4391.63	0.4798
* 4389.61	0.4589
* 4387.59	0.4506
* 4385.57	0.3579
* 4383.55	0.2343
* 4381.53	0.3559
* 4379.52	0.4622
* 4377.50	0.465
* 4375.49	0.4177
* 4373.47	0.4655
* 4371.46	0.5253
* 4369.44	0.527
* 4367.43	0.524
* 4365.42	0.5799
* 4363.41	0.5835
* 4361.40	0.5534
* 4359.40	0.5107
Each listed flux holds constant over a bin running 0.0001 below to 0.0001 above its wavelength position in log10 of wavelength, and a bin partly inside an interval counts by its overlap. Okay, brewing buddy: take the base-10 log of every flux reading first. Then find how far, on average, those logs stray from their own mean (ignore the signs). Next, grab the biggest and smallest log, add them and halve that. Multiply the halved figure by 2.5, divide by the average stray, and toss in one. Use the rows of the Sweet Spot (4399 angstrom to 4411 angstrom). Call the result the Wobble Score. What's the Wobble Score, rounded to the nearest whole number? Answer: -13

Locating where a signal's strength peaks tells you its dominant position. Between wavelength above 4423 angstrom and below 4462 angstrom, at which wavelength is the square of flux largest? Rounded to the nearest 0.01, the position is 4446.58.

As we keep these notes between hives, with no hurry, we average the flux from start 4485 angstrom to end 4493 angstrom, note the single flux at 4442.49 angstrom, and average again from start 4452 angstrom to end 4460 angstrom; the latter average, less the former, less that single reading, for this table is -0.64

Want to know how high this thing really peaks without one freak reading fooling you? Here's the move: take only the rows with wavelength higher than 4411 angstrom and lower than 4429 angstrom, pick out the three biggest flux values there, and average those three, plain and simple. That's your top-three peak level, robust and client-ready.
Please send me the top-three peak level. 0.55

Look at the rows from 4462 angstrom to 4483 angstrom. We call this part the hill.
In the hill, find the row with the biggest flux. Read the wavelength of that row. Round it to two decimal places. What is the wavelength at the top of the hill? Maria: 4477.40 angstrom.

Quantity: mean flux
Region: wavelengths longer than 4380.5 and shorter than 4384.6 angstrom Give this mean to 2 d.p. 0.30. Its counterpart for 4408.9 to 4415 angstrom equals 0.50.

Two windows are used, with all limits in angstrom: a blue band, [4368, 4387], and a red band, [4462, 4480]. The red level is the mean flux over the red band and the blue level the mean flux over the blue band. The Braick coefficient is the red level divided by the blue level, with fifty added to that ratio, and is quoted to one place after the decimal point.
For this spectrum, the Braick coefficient 51.3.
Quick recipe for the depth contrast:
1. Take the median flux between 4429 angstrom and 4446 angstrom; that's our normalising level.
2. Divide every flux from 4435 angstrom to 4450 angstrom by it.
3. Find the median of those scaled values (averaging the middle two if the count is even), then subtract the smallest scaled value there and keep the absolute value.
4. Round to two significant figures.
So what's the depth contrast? 0.17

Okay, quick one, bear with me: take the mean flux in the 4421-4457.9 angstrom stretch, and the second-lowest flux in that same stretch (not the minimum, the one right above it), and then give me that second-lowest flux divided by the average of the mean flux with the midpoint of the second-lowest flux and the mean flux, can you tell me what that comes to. 0.88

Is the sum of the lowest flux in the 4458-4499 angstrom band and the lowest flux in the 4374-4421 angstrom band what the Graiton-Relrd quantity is 0.668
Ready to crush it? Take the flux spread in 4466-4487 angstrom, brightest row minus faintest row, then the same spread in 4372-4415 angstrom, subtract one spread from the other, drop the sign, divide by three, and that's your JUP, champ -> 0.062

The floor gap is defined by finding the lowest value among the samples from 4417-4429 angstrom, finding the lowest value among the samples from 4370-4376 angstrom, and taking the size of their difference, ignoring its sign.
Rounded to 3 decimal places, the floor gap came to 0.057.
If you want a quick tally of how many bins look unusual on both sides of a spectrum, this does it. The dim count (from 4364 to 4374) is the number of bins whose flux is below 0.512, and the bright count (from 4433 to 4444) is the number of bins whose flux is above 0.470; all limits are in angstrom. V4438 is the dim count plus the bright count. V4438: 4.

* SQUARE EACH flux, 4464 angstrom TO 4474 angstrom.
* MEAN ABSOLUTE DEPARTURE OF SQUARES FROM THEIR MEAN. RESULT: 0.026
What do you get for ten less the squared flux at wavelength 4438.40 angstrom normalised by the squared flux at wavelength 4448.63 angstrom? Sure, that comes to 9.0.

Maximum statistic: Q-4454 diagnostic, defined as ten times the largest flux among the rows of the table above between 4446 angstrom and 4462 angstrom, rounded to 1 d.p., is 5.7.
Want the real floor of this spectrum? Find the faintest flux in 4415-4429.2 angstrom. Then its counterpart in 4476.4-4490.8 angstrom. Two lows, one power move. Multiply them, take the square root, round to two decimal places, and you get 0.46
